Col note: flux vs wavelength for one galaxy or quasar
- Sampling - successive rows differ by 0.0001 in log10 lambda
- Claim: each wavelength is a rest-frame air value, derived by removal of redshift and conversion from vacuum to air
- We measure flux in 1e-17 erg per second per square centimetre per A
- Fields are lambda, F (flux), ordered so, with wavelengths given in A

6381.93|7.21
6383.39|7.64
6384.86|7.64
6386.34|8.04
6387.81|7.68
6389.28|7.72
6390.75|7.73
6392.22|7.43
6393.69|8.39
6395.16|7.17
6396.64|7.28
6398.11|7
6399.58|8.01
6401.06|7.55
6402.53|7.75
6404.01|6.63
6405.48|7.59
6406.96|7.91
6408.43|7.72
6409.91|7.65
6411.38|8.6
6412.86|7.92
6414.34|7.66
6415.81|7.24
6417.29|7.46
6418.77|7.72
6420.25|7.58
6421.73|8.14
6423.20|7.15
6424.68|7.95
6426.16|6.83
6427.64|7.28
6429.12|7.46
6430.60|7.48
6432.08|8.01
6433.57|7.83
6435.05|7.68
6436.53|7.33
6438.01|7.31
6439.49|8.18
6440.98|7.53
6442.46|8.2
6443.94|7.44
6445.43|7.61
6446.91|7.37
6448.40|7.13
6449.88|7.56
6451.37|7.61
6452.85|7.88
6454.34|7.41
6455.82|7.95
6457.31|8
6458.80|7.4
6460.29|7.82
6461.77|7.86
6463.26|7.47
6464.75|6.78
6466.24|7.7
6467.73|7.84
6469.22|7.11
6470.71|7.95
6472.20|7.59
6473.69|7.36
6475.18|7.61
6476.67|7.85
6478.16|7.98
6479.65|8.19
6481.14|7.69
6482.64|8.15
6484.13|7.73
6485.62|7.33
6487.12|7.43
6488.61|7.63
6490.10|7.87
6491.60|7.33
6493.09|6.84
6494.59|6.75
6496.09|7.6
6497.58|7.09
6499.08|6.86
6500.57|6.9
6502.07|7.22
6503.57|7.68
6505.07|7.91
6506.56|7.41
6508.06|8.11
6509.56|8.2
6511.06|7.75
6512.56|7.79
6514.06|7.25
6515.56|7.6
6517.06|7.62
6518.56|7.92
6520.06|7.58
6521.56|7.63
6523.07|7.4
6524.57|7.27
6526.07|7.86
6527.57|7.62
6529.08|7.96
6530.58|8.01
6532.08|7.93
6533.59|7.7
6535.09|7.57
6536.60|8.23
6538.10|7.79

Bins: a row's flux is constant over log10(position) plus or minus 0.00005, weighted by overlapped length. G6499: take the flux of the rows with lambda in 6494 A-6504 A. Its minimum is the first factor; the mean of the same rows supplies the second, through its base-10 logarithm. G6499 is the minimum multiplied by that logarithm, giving 5.8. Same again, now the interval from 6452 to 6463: 6.6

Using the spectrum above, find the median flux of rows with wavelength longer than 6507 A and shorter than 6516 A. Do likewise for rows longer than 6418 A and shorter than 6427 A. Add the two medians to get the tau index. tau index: 15.4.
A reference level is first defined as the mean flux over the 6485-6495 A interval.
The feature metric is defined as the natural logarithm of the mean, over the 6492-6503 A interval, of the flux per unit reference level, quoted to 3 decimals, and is -0.038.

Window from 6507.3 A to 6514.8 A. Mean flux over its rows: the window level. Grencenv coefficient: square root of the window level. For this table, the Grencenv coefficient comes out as 2.80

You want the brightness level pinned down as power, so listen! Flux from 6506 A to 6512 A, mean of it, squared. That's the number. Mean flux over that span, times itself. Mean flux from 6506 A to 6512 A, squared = 62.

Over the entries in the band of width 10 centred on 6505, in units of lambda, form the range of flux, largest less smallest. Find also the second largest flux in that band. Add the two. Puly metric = 9.4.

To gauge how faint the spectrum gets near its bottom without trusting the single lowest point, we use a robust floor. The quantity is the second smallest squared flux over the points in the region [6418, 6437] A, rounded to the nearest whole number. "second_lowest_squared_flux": 51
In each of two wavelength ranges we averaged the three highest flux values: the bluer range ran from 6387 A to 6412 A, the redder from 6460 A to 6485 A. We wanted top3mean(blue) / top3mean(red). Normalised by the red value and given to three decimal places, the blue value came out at 1.028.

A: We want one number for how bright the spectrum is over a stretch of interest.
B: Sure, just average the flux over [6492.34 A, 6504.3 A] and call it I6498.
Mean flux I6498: 7.12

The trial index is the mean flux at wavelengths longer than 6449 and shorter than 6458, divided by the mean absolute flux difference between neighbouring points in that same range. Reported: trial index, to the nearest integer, 28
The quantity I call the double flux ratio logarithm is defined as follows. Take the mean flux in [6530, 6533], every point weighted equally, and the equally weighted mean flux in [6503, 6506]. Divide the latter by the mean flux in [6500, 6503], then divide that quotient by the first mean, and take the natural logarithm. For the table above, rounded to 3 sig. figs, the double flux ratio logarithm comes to -1.98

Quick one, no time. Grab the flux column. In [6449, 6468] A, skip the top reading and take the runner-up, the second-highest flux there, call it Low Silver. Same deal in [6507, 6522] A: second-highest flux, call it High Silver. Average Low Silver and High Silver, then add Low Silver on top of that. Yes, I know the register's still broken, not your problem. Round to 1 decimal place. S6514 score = 16.0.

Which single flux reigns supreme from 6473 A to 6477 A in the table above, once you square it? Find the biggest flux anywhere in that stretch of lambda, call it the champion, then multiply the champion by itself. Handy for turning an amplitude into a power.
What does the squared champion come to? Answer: 61.6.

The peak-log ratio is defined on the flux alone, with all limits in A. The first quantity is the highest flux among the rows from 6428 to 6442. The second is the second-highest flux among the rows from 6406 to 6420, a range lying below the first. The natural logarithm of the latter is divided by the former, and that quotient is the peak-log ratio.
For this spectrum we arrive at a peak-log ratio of 0.253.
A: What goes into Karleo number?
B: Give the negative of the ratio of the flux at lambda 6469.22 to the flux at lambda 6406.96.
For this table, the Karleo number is -0.90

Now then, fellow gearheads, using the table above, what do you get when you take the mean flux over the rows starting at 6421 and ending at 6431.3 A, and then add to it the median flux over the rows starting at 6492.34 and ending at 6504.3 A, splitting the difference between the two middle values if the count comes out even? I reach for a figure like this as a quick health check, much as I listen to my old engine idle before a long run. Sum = 14.5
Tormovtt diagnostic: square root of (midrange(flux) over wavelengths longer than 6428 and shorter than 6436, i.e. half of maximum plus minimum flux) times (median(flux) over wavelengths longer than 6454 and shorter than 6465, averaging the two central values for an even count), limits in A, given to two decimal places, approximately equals 7.69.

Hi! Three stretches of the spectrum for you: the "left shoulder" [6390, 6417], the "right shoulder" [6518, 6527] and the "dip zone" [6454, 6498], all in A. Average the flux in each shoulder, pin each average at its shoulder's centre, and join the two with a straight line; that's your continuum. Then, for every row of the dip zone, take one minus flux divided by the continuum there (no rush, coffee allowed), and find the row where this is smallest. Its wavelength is 6479.65 A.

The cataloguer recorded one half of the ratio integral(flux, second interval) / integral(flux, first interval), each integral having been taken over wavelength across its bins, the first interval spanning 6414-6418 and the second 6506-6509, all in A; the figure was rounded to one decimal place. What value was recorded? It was 0.4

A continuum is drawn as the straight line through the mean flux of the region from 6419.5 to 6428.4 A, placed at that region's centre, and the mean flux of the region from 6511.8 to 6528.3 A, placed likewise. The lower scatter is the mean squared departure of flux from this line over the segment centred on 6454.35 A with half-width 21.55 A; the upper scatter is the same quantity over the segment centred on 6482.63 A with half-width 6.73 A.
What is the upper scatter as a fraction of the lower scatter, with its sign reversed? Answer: -1.18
